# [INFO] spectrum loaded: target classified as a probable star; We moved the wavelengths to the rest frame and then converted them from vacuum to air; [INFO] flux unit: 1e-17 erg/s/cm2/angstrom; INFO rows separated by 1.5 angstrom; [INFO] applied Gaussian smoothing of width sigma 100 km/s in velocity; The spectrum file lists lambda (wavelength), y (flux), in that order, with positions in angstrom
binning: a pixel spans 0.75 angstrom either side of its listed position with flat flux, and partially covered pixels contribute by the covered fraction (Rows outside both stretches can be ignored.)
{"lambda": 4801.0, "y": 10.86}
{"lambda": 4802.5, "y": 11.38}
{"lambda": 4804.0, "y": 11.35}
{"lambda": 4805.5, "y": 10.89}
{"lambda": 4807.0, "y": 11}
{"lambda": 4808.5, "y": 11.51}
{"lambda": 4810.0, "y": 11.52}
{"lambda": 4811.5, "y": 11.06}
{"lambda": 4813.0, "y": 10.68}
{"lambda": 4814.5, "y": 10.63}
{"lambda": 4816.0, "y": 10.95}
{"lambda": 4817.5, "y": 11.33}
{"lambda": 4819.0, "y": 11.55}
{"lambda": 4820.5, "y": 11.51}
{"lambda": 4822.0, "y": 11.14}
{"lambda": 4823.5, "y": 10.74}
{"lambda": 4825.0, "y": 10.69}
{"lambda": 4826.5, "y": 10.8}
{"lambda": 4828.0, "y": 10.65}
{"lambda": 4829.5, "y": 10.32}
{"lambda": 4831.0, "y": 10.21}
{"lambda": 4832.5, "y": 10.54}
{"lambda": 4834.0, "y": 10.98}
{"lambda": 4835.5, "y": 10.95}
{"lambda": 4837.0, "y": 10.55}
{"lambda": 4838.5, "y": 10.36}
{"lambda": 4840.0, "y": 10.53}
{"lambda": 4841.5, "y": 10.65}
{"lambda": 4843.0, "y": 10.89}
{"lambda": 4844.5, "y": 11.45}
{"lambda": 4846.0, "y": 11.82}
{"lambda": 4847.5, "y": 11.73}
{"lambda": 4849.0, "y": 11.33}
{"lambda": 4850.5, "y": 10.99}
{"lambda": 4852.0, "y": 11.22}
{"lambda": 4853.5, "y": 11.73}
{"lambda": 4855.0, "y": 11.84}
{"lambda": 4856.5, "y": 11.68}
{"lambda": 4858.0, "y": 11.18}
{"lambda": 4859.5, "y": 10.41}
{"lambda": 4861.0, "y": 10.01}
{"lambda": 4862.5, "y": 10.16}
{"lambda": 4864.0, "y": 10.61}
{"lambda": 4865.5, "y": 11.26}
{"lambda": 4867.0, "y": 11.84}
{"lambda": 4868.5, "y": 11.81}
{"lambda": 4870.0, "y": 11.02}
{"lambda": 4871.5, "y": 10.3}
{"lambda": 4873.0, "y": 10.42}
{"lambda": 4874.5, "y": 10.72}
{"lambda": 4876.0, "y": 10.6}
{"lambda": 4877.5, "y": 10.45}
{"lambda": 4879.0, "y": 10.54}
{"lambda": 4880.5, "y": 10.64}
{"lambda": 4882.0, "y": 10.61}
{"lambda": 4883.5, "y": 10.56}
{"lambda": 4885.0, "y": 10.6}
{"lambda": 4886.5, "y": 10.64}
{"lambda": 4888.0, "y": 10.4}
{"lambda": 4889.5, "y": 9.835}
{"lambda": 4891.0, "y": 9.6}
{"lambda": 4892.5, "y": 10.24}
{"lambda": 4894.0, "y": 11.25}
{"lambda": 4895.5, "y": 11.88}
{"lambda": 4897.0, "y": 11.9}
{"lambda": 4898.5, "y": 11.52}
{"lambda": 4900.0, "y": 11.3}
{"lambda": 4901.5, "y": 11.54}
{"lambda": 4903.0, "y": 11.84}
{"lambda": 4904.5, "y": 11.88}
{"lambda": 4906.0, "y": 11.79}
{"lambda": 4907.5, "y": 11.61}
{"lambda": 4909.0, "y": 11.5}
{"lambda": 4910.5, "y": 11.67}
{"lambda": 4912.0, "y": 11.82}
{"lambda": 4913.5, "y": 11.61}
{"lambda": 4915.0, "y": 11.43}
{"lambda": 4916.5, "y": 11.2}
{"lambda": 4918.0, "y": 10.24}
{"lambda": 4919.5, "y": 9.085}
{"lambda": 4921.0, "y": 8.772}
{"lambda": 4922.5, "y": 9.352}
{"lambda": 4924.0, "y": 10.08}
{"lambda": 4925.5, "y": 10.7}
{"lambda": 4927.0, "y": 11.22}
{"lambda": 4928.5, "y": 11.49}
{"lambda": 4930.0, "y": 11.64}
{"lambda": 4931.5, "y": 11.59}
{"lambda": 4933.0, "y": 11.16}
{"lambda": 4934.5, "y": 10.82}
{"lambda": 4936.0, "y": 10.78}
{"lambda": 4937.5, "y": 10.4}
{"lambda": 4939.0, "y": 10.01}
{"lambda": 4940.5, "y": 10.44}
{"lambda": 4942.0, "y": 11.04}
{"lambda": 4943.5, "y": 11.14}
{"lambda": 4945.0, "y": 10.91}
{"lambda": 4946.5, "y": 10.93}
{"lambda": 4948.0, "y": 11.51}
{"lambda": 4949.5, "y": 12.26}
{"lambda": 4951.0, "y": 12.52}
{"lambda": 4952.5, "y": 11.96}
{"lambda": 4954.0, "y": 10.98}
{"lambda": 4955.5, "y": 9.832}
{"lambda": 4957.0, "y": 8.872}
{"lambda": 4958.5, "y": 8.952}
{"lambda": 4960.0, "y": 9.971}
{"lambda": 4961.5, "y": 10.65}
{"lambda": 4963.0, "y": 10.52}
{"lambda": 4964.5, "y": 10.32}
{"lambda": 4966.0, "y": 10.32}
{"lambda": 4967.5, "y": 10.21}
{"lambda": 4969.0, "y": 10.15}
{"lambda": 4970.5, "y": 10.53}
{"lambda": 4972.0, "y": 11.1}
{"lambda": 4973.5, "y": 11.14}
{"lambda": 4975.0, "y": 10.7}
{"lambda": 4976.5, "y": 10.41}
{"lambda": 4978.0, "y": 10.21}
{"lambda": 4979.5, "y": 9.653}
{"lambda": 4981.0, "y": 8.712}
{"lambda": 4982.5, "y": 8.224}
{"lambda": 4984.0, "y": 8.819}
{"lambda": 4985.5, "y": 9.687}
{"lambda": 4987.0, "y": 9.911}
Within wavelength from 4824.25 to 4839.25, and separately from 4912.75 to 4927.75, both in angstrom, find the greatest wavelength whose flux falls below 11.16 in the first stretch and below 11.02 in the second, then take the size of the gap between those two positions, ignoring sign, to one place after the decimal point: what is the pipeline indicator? 87.0 angstrom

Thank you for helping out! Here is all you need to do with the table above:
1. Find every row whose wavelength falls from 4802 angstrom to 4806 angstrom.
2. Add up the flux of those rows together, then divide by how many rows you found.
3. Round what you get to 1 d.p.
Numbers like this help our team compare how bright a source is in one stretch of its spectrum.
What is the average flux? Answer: 11.2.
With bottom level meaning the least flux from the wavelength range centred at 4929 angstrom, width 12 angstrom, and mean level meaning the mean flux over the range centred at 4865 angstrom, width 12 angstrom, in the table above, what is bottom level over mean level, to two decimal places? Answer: 0.93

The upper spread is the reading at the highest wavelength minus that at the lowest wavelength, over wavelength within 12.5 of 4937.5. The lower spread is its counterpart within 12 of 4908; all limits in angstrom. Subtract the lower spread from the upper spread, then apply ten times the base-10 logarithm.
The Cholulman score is 6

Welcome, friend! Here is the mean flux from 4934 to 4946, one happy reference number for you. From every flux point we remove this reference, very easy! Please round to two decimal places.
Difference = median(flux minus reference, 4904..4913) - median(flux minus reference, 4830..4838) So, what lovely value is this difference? 1.18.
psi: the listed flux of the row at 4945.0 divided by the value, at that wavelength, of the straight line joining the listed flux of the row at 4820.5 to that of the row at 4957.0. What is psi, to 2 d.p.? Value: 1.20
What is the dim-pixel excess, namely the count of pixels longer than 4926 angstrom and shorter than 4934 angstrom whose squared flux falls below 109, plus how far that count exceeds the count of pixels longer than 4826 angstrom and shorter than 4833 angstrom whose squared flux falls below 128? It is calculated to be -5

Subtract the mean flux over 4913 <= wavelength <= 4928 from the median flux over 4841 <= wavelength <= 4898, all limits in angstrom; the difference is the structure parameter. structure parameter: 0.32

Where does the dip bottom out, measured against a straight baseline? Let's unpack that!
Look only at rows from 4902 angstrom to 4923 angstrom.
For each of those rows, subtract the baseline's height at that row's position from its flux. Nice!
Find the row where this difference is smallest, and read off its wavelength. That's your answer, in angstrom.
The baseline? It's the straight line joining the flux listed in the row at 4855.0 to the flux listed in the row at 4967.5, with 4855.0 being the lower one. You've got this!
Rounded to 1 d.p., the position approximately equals 4921.0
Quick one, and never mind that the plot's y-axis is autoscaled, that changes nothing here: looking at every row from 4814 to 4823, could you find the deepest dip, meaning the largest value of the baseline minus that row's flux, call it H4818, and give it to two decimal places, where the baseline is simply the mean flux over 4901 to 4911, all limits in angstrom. 1.06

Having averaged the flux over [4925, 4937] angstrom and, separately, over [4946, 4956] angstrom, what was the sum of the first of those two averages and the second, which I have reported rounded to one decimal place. 22.6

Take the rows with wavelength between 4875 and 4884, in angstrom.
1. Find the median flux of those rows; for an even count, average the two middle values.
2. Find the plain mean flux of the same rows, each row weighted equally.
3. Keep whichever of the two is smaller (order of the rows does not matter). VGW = 10.6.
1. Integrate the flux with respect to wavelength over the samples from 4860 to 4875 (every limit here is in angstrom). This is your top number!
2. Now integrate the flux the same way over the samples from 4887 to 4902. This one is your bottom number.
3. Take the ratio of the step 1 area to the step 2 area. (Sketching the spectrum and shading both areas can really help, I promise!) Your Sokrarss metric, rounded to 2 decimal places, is 0.99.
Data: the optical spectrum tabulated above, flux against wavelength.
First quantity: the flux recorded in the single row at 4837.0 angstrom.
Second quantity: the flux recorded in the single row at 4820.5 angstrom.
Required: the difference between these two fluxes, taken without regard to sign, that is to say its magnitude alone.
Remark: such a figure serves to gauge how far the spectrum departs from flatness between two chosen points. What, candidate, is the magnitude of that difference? 1.0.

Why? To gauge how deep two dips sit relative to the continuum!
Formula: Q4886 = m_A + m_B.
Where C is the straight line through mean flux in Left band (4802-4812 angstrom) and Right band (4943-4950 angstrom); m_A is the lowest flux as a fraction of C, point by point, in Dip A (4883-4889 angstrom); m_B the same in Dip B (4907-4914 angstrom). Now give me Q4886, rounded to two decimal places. 1.94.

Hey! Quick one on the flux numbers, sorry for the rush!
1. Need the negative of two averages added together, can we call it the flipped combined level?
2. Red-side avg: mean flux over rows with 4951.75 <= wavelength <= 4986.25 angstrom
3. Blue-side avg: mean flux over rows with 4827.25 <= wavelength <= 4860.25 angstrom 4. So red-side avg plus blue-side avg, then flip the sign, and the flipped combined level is -21.1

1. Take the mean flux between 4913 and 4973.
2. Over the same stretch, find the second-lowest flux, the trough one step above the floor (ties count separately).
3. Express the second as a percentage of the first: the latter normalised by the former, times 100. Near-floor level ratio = 83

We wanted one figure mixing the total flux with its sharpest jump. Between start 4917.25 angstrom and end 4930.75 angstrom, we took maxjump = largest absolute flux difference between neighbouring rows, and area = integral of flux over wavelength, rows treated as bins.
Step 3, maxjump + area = 140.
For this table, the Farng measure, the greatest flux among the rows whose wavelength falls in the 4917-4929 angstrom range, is 11.49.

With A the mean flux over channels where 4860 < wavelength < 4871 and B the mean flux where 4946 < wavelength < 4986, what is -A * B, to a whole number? -113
